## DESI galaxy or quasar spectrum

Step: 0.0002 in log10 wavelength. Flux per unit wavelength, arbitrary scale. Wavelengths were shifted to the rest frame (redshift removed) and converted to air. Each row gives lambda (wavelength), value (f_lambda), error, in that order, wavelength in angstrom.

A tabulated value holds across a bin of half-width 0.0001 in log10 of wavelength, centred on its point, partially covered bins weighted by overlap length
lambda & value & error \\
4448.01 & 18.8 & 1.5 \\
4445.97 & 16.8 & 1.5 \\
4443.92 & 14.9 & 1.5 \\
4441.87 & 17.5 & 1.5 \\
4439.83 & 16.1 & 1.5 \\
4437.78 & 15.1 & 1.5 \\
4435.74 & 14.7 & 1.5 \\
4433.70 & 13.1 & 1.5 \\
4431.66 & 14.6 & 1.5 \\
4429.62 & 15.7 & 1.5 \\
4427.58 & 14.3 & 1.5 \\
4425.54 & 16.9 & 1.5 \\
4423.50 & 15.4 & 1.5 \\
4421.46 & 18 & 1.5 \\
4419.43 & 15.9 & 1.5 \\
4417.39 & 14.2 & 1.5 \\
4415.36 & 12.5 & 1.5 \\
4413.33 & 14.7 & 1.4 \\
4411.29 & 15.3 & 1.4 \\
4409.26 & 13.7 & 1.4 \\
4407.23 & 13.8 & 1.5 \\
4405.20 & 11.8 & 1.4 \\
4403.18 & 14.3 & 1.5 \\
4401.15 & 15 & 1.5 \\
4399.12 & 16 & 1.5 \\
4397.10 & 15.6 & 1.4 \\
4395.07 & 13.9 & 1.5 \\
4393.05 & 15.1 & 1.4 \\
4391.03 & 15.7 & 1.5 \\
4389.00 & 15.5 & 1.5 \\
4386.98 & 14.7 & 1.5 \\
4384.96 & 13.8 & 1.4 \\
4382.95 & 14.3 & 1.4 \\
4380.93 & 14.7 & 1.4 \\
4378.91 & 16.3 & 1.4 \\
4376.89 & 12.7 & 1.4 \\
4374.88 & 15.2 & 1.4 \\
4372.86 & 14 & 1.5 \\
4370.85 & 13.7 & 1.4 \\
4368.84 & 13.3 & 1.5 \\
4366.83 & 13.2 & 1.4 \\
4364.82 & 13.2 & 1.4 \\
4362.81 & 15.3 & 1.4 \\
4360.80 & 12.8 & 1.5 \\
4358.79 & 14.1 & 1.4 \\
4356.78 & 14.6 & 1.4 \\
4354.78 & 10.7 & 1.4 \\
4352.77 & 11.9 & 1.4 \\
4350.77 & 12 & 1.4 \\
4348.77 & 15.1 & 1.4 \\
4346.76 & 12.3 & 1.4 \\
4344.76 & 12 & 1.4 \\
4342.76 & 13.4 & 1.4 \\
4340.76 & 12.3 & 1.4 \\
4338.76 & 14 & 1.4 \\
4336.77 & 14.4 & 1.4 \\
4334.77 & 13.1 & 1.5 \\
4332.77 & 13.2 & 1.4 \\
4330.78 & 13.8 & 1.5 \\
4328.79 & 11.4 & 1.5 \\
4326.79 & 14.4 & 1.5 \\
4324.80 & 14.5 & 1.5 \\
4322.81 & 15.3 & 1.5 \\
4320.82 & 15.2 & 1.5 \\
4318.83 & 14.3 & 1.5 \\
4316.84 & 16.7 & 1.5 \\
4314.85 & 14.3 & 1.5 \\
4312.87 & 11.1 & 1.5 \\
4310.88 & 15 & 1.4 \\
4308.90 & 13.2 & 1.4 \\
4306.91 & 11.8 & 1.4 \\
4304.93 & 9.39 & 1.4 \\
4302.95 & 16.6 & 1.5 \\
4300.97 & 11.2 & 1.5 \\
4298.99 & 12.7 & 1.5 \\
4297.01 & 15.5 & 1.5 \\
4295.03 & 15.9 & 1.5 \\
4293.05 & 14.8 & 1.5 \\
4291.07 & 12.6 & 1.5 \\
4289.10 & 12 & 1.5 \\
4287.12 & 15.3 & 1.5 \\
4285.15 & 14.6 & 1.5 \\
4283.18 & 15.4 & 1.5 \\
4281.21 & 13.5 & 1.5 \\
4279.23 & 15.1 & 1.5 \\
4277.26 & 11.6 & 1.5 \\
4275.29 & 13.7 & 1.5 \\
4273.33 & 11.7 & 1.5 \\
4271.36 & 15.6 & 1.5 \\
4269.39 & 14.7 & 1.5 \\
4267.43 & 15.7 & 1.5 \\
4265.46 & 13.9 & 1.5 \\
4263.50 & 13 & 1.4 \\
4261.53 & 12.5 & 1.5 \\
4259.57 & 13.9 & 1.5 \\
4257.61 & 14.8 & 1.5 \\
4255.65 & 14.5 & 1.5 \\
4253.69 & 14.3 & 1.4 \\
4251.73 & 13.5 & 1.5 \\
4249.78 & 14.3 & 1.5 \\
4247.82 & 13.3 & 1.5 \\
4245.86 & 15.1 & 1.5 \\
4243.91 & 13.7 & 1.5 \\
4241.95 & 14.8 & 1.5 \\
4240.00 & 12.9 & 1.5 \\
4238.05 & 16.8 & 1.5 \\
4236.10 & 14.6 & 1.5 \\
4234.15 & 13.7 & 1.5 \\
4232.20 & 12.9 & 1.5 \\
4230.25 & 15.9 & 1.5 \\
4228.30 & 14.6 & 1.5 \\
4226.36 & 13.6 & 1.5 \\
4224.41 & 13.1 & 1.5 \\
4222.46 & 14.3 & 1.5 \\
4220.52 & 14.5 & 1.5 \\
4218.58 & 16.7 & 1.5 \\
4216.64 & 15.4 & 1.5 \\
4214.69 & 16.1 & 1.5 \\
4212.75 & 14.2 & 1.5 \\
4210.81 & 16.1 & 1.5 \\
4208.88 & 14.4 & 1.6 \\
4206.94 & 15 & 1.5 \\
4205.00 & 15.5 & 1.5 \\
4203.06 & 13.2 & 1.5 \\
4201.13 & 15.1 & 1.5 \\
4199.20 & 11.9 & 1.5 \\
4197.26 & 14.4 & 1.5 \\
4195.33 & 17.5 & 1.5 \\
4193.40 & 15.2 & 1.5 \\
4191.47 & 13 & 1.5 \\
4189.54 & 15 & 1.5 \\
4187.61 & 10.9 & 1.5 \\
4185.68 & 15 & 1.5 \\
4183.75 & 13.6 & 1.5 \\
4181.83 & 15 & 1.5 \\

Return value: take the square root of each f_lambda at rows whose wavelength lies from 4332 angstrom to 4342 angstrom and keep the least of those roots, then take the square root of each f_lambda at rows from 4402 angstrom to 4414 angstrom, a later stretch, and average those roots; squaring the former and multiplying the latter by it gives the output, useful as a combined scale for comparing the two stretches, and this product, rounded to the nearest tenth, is 45.9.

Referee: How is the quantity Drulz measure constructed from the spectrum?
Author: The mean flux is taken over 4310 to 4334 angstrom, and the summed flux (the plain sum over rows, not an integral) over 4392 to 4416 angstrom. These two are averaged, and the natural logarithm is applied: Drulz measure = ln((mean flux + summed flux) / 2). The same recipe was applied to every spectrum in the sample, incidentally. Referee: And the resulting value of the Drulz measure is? 4.53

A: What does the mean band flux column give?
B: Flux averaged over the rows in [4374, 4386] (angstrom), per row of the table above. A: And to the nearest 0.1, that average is 14.5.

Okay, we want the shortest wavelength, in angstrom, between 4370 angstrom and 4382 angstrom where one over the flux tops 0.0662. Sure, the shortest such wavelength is 4370.85 angstrom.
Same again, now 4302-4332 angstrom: 4304.93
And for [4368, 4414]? 4368.84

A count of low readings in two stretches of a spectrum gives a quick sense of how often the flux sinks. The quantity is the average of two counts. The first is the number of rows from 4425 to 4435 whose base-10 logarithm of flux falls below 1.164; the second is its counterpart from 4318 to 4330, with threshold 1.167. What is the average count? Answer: 3.00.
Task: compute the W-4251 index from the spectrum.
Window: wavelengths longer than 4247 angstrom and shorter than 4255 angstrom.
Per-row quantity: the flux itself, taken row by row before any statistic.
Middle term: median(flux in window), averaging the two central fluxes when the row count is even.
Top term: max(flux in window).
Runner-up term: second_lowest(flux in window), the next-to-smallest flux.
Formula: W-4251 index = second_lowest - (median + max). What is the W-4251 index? -14.7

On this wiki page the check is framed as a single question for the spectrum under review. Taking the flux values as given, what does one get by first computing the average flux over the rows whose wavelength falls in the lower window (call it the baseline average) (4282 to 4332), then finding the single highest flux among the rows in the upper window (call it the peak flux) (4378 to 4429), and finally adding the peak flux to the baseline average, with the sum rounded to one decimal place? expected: 31.9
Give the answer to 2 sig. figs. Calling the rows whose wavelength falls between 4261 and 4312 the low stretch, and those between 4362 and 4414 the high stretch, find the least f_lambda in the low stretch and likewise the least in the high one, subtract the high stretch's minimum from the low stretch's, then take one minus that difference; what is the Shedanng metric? 3.4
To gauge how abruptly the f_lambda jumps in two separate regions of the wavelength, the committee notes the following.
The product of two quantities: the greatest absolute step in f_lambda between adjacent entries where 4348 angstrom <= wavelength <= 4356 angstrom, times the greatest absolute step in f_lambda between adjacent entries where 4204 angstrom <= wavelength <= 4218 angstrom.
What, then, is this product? 5.9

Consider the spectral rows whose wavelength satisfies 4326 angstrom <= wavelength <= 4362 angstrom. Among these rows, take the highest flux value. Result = 15.1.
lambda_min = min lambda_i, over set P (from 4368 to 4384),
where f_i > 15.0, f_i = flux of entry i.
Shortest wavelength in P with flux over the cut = 4374.88 angstrom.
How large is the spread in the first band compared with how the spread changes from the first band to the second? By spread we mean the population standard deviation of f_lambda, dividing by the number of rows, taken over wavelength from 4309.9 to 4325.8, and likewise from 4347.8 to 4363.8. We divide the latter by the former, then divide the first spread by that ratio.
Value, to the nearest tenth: 1.4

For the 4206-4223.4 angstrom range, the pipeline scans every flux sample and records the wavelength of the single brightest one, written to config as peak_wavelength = 4218.58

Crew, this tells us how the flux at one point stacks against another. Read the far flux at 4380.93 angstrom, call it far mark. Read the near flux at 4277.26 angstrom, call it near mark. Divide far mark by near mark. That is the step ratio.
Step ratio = 1.27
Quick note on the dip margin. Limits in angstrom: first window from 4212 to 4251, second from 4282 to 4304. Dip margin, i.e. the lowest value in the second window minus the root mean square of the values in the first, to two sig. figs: -3.4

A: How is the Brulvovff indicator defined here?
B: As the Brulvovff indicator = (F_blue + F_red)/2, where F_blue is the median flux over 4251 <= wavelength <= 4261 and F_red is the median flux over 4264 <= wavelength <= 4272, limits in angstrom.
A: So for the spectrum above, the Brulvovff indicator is 14.7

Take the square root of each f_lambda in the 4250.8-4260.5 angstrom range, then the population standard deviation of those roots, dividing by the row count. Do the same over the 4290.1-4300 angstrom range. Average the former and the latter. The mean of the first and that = 0.123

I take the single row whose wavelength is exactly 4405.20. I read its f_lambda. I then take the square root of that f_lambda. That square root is 3.4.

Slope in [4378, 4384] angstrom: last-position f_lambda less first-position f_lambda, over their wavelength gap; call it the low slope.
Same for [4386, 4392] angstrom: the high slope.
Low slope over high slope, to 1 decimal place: -2.0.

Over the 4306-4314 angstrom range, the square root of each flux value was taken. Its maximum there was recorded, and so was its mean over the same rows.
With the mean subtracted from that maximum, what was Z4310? 0.30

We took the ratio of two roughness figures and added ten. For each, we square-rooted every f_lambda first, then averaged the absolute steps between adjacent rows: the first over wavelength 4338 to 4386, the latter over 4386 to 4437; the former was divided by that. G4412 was 11.1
